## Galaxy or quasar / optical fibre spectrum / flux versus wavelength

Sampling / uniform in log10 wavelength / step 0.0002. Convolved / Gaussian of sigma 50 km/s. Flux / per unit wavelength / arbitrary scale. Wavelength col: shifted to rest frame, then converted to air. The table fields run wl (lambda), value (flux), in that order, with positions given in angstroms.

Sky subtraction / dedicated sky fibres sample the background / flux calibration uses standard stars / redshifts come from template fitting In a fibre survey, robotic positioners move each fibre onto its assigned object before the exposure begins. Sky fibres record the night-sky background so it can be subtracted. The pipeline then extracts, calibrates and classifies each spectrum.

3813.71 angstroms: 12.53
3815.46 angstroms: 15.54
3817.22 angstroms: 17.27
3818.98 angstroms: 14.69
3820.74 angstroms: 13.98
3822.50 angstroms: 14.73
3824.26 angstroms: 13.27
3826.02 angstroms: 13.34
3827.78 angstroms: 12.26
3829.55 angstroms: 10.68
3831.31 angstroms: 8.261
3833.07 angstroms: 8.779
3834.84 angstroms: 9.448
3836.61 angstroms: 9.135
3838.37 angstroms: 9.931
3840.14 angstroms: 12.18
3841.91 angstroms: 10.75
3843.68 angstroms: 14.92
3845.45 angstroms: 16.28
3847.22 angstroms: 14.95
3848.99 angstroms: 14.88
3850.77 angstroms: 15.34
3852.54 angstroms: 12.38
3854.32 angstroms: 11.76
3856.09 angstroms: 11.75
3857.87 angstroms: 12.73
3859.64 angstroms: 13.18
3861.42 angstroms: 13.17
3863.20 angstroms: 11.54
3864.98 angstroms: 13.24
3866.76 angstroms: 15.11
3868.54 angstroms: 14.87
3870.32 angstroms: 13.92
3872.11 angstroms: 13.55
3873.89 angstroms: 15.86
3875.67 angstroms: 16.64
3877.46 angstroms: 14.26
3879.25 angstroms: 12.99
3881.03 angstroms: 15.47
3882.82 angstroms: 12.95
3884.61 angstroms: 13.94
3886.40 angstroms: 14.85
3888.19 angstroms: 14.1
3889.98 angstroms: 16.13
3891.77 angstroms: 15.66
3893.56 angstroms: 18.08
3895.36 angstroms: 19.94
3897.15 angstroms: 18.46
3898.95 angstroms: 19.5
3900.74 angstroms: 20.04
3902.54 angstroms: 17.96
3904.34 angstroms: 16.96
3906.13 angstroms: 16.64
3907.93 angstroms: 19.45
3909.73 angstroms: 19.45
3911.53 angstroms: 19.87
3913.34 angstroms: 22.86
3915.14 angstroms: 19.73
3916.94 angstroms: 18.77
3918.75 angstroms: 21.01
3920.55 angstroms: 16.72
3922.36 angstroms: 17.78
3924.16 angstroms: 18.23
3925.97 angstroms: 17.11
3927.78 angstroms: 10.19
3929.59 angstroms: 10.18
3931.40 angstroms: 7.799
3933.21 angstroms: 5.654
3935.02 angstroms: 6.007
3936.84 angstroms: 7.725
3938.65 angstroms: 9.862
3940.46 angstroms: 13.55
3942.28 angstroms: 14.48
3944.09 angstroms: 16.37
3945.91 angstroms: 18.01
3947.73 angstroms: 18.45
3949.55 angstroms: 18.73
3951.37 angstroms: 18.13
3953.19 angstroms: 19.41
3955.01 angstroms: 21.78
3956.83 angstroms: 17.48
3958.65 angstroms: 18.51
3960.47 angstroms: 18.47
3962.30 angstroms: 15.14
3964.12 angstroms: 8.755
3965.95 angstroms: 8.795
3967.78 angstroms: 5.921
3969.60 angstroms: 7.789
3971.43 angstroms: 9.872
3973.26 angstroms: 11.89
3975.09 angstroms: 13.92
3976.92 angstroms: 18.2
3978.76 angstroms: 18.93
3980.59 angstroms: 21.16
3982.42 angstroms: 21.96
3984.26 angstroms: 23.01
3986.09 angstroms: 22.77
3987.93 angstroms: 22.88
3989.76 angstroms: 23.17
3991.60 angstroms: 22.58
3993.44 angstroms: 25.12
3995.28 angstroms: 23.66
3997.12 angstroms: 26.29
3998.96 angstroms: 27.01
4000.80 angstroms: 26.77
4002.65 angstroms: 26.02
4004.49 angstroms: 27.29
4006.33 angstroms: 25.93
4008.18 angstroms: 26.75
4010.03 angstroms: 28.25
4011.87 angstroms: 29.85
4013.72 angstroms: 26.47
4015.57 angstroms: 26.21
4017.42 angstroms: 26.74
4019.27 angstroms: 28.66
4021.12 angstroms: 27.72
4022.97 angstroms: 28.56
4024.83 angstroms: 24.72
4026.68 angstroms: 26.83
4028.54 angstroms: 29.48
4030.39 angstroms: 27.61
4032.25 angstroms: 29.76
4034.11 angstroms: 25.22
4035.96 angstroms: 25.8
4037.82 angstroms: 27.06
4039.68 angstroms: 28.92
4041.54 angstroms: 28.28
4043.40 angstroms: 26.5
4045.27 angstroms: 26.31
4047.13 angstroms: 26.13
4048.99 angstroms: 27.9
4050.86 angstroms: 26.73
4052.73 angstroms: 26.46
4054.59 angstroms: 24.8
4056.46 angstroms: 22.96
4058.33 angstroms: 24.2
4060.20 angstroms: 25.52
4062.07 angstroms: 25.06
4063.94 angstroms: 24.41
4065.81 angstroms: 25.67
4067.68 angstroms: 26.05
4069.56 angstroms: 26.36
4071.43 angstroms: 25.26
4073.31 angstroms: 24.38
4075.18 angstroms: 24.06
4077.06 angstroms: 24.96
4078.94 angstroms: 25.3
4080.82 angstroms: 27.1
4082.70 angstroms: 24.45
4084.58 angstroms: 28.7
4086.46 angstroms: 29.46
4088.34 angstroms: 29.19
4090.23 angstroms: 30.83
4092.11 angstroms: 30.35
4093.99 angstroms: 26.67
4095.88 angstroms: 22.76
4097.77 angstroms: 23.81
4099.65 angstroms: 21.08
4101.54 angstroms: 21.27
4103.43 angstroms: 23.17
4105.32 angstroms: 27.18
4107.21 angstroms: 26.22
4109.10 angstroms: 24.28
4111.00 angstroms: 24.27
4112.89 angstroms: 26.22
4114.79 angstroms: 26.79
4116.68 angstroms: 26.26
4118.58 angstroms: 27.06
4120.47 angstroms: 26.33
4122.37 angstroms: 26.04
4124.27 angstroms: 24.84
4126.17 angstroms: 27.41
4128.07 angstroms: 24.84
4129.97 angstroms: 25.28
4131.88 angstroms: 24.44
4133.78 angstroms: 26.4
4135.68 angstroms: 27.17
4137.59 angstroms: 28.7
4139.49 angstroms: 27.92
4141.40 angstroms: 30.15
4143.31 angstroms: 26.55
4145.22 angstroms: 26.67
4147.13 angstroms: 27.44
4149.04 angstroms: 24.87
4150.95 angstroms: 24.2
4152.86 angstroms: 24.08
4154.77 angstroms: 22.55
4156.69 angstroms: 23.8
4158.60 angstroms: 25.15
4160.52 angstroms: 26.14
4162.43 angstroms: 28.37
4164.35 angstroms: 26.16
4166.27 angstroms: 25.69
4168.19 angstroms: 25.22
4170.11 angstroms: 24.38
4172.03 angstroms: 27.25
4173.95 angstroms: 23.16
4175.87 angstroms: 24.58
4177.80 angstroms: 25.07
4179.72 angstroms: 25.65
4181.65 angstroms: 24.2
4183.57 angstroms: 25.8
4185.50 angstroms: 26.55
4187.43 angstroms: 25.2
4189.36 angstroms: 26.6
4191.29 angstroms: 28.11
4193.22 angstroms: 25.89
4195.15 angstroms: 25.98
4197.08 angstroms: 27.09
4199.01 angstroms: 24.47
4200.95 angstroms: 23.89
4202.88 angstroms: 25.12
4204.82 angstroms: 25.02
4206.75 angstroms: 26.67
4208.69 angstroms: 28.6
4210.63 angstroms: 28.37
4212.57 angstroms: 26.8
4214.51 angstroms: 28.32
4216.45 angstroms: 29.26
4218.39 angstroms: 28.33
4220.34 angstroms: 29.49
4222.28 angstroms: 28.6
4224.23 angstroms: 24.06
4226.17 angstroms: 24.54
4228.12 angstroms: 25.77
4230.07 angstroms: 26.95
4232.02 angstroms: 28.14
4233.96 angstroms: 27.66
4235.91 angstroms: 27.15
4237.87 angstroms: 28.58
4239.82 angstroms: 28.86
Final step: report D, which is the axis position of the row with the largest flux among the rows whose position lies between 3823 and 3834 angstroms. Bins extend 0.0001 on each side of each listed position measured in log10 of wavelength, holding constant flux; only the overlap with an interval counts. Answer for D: 3826.02 angstroms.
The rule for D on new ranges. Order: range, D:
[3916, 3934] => 3918.75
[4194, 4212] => 4208.69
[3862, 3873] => 3866.76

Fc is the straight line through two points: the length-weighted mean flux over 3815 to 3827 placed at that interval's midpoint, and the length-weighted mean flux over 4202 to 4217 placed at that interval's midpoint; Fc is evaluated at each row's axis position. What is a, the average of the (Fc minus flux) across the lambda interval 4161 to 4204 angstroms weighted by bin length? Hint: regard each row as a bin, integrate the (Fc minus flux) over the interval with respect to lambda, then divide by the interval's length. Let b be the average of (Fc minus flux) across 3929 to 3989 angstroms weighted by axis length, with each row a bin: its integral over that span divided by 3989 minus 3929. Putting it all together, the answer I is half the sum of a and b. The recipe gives 2.4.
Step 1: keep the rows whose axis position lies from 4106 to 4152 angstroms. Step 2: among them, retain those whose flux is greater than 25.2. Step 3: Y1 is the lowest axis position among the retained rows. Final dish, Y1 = 4107.21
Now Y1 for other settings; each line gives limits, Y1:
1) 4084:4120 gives 4084.58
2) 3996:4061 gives 3997.12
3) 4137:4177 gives 4137.59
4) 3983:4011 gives 3997.12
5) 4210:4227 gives 4210.63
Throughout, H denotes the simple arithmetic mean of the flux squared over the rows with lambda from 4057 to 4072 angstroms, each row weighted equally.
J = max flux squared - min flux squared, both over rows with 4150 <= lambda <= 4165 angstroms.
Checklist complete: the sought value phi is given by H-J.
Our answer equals 345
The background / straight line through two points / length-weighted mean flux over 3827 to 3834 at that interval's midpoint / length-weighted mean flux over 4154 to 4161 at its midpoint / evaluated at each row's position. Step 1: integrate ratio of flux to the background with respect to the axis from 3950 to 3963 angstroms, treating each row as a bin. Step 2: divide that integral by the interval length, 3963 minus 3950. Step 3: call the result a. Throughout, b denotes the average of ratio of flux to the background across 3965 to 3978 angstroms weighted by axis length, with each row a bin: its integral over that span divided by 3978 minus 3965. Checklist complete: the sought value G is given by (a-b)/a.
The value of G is 0.4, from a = 1.19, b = 0.68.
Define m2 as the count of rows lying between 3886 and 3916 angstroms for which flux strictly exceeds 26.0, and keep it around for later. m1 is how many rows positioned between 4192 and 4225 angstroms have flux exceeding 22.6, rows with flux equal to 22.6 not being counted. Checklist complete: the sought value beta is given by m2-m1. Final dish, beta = -17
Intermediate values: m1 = 17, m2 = 0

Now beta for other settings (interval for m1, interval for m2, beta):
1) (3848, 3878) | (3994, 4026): 14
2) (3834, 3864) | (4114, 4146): 13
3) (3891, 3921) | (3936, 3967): -1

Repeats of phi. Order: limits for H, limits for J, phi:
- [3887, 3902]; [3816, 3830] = 135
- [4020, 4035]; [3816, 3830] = 574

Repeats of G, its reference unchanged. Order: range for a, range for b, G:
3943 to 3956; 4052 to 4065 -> 0.0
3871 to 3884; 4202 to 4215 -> 0.2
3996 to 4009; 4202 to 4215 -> 0.3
